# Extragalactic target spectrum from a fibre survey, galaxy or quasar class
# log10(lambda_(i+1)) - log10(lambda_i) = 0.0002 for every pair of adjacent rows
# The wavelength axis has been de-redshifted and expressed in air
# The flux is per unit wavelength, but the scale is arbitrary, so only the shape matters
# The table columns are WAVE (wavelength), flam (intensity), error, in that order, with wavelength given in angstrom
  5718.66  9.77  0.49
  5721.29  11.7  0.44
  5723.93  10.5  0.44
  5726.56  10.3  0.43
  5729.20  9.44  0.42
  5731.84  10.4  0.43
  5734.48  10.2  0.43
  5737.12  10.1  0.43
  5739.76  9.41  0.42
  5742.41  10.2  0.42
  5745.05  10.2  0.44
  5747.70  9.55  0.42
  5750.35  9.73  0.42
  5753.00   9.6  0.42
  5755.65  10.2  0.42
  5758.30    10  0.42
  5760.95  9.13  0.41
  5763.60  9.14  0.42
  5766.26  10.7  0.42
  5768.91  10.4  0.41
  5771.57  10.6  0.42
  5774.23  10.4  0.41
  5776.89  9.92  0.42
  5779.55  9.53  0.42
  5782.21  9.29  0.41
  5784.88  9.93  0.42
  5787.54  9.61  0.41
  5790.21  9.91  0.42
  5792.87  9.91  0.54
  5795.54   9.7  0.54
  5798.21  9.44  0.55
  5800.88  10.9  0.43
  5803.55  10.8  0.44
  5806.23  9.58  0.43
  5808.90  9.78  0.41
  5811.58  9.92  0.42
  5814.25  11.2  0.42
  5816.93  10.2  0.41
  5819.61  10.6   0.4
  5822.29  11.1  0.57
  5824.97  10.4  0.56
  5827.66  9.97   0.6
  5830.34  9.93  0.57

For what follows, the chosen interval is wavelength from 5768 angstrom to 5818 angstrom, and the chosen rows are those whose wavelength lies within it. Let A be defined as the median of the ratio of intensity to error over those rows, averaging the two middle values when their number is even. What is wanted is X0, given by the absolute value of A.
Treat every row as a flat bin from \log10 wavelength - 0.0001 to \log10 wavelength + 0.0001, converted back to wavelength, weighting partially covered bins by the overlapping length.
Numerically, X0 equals 23.6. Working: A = 23.6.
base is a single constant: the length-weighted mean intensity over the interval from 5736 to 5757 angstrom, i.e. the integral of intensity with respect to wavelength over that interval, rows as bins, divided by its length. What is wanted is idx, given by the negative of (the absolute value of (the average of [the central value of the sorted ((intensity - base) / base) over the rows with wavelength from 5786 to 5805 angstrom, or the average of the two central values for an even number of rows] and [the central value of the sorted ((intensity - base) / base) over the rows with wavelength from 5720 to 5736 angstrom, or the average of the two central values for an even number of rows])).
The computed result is -0.026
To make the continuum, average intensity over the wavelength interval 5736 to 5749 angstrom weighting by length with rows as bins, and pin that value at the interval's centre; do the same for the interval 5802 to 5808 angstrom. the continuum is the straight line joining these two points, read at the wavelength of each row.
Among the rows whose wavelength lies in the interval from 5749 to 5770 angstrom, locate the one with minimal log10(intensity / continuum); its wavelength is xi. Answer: 5763.60 angstrom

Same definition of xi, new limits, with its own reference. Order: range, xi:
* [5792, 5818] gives 5798.21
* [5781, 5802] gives 5782.21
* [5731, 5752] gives 5739.76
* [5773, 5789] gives 5782.21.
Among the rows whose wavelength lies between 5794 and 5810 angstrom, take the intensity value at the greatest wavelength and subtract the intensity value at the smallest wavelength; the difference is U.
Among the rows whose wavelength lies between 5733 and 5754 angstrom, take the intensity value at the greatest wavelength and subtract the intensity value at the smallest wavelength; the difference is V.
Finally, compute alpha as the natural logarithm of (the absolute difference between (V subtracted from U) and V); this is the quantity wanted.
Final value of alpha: 0.2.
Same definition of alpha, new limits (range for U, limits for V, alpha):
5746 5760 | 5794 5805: 0.6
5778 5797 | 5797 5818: 0.3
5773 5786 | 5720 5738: 1.0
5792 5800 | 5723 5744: -2.0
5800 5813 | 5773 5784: 0.2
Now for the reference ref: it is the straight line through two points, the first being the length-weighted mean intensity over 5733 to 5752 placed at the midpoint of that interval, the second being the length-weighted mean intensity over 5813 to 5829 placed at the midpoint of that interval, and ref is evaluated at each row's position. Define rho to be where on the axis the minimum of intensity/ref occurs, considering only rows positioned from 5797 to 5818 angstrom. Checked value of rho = 5798.21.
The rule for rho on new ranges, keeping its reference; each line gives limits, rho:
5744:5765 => 5763.60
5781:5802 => 5782.21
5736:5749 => 5739.76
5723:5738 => 5729.20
